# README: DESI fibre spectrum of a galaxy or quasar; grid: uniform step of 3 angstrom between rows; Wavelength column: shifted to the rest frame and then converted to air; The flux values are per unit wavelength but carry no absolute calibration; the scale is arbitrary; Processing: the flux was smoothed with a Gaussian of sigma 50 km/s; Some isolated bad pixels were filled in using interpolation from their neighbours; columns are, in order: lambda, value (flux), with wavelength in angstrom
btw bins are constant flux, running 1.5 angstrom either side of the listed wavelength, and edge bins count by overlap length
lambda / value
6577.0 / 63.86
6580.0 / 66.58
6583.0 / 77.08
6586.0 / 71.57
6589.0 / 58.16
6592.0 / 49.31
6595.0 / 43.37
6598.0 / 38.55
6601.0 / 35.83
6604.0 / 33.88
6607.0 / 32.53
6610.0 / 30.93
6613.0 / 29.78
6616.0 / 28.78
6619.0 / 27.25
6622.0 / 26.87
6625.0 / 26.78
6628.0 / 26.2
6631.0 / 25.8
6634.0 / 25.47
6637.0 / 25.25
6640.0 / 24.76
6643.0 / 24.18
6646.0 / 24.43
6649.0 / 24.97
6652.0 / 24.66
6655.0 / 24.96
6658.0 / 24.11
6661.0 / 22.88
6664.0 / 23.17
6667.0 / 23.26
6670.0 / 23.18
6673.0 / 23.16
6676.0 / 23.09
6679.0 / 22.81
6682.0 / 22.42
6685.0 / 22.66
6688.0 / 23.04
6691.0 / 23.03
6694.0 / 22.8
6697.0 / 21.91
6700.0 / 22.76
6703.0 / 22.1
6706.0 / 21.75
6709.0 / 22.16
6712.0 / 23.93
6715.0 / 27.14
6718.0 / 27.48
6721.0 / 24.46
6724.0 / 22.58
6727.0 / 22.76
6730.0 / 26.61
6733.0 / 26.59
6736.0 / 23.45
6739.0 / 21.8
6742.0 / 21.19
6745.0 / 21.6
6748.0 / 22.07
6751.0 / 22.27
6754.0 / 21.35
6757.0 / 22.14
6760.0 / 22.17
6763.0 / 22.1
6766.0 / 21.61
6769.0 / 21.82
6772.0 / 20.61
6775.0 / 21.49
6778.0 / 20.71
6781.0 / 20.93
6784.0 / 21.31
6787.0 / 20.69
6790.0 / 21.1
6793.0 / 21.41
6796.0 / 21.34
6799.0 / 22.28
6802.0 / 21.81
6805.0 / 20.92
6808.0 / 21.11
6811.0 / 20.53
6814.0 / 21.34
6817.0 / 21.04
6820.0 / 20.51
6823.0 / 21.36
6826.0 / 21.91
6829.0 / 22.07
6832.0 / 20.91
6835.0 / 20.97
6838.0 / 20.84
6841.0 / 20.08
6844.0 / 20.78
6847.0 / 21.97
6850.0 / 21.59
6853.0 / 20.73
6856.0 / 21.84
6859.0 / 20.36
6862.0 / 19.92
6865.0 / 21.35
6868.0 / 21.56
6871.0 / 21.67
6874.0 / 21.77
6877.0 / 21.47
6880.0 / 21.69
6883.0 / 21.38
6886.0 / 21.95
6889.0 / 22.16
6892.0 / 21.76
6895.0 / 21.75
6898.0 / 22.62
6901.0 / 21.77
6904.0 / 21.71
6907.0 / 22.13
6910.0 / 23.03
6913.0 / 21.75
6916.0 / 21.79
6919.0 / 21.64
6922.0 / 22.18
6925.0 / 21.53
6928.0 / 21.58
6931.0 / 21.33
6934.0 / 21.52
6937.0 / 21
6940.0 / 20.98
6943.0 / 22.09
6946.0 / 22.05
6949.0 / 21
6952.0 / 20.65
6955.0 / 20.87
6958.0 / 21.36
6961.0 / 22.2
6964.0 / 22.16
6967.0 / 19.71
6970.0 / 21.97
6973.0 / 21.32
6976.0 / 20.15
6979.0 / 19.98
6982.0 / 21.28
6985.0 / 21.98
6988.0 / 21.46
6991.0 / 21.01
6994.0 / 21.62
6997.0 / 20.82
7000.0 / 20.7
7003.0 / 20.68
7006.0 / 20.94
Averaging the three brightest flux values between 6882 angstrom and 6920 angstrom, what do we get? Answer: 23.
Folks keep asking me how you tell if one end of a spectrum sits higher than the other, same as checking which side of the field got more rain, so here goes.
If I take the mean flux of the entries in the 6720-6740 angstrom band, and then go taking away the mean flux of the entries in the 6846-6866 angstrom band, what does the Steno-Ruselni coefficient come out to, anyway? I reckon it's 3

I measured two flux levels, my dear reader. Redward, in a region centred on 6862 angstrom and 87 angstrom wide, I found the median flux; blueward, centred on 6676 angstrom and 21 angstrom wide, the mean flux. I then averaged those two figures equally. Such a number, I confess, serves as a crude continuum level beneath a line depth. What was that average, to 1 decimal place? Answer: 22.3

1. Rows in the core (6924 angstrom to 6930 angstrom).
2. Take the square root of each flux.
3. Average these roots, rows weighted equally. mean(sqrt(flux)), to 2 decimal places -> 4.64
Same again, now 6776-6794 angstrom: 4.59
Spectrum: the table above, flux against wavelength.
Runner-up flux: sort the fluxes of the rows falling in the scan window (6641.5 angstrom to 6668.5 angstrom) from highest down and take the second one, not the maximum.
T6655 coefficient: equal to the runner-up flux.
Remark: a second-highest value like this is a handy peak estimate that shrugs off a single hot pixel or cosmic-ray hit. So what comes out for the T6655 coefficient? 24.96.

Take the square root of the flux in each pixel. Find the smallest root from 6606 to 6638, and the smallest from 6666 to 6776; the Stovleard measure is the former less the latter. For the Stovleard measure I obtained 0.49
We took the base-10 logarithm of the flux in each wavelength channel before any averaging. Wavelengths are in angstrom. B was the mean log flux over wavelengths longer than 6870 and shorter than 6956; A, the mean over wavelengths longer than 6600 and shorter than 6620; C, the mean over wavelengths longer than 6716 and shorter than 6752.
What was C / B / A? 0.687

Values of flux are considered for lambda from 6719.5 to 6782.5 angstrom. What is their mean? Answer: 22.4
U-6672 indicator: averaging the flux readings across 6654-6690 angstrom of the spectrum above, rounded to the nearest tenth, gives 23.2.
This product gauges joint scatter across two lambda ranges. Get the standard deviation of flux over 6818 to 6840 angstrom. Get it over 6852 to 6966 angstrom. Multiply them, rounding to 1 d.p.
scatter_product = 0.3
